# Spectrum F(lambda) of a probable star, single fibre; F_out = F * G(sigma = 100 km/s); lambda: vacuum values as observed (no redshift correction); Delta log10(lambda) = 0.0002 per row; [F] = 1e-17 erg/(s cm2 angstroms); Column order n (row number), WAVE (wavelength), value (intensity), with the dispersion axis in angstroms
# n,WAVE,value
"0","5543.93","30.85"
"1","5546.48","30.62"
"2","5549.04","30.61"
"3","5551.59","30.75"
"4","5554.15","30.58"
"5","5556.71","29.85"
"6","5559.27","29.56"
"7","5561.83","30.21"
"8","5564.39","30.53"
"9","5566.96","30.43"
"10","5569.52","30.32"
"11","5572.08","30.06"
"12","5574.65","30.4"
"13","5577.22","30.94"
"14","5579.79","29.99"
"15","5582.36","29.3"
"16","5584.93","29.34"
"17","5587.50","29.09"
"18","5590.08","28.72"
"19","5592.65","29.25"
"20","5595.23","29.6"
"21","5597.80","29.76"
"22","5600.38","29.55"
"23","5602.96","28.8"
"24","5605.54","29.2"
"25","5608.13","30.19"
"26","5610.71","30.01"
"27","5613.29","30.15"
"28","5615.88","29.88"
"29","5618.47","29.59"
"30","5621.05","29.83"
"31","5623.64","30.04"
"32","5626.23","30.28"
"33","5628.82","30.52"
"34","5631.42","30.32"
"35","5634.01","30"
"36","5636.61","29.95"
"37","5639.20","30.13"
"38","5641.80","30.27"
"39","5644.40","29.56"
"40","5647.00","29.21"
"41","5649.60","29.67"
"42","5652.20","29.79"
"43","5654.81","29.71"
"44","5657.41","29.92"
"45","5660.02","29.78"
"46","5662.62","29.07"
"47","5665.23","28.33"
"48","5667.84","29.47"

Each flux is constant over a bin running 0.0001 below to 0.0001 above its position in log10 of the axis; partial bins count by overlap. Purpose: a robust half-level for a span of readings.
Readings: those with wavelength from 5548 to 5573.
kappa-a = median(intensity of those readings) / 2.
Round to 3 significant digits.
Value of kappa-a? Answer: 15.2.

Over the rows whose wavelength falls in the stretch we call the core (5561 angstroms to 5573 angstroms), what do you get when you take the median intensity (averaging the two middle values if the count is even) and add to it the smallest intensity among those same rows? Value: 60.4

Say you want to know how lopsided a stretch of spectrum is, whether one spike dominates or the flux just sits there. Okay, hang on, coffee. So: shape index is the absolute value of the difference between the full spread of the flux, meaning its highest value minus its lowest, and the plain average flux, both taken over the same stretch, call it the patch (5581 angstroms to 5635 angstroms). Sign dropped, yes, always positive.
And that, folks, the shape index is 27.9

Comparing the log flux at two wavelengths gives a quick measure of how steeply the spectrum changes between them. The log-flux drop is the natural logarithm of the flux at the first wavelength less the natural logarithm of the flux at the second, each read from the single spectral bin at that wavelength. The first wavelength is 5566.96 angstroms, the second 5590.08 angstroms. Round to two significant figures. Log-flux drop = 0.058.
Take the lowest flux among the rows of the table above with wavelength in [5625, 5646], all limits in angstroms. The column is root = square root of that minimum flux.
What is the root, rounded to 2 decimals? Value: 5.44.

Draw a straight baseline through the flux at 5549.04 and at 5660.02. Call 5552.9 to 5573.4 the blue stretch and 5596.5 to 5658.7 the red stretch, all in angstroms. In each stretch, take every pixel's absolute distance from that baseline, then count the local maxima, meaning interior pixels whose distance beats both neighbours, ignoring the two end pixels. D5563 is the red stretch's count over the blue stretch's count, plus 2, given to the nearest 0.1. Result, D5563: 8.0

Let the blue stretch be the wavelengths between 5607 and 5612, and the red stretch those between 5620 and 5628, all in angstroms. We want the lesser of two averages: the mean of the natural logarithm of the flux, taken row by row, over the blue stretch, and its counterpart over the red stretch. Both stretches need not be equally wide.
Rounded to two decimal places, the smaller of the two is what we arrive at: 3.40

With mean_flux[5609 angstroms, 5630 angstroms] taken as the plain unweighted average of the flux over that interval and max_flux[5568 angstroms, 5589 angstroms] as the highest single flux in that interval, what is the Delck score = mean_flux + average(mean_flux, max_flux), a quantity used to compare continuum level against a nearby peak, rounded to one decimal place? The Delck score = 60.5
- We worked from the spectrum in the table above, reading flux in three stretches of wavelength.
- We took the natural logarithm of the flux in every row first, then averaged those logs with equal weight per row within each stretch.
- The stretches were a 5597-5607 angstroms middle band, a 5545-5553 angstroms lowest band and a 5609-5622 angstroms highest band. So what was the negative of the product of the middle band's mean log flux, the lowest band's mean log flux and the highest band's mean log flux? -39.3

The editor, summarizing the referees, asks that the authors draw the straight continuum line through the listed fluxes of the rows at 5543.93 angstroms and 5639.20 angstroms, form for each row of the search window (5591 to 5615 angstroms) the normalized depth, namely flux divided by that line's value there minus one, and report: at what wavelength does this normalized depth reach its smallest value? 5602.96 angstroms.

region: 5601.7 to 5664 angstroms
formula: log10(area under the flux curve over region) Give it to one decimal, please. 3.3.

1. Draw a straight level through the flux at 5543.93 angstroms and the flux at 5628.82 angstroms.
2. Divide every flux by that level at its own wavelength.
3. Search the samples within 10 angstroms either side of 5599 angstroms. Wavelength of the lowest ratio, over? 5590.08 angstroms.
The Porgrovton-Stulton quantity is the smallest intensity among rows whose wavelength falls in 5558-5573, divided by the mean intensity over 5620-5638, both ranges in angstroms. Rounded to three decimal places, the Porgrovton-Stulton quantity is 0.981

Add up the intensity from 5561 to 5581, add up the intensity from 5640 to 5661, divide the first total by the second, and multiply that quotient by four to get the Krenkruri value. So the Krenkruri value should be 4.08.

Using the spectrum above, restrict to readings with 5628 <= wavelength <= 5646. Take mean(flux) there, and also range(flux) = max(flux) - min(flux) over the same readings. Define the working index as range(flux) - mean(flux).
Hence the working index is -29.1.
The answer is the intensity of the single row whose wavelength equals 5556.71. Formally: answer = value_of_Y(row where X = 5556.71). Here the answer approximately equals 29.85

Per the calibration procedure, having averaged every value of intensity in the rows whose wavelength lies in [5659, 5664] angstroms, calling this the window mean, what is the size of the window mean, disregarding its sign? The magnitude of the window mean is 29.4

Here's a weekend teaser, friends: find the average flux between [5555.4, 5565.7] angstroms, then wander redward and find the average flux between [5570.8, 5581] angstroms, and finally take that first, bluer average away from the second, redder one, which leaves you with 0.3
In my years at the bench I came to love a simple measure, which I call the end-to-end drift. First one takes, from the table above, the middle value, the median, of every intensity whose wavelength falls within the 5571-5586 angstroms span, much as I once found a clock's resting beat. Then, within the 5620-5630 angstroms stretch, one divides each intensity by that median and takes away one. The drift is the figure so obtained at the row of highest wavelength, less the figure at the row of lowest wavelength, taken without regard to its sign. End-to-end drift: 0.023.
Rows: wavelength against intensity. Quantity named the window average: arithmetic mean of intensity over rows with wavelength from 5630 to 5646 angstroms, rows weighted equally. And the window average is 30.0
